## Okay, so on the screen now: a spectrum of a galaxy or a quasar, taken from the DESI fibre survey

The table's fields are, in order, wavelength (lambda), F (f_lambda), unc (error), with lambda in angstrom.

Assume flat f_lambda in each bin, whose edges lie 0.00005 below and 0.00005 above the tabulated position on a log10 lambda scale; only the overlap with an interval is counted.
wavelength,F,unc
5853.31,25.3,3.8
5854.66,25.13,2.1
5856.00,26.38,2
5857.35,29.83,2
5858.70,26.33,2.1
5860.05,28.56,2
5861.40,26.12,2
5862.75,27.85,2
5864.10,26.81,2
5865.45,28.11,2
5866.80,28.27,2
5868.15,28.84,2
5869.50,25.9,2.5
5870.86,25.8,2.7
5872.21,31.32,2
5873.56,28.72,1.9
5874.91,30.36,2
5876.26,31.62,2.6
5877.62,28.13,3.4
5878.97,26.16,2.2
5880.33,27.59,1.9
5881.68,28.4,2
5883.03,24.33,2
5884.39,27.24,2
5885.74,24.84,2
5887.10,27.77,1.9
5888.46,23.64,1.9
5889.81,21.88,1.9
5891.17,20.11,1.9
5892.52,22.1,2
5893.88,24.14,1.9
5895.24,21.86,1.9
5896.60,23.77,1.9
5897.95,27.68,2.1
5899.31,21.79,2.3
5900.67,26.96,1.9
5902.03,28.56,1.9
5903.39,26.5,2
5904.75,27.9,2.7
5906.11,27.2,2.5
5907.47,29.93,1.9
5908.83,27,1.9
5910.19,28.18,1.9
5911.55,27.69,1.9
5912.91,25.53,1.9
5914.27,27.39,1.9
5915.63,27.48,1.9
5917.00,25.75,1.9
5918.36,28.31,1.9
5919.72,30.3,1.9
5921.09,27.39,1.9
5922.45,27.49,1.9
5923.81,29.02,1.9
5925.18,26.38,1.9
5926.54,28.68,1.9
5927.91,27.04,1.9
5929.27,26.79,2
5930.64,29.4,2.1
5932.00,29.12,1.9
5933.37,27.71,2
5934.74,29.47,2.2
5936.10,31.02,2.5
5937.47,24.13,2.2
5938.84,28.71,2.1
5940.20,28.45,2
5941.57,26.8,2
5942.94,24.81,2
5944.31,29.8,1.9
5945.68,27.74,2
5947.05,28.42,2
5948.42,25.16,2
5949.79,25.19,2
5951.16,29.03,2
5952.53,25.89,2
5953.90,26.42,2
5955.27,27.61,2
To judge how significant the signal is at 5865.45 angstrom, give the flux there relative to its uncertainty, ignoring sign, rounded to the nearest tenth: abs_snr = 14.1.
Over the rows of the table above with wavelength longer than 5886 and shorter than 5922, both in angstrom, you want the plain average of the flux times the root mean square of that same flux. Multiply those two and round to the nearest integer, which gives 681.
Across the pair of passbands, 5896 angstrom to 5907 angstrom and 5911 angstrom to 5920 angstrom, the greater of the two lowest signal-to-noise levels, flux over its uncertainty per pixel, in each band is 13.4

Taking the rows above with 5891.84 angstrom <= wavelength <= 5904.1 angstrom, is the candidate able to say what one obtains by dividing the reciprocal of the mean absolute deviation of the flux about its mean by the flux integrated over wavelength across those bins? 0.0014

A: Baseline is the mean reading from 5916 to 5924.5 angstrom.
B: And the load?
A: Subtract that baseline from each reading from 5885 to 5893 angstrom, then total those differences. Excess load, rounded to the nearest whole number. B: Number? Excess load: -28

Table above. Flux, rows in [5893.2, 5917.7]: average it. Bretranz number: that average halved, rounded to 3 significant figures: 13.2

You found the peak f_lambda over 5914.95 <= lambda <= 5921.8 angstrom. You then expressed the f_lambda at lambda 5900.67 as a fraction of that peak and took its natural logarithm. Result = -0.117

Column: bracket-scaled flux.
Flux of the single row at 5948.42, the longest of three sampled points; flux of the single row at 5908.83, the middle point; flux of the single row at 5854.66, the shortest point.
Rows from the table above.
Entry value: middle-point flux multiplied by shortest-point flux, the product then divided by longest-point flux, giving 27.0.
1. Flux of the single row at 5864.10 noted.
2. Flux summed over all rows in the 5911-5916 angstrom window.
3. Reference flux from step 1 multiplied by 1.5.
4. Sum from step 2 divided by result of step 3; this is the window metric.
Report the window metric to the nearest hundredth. 2.69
